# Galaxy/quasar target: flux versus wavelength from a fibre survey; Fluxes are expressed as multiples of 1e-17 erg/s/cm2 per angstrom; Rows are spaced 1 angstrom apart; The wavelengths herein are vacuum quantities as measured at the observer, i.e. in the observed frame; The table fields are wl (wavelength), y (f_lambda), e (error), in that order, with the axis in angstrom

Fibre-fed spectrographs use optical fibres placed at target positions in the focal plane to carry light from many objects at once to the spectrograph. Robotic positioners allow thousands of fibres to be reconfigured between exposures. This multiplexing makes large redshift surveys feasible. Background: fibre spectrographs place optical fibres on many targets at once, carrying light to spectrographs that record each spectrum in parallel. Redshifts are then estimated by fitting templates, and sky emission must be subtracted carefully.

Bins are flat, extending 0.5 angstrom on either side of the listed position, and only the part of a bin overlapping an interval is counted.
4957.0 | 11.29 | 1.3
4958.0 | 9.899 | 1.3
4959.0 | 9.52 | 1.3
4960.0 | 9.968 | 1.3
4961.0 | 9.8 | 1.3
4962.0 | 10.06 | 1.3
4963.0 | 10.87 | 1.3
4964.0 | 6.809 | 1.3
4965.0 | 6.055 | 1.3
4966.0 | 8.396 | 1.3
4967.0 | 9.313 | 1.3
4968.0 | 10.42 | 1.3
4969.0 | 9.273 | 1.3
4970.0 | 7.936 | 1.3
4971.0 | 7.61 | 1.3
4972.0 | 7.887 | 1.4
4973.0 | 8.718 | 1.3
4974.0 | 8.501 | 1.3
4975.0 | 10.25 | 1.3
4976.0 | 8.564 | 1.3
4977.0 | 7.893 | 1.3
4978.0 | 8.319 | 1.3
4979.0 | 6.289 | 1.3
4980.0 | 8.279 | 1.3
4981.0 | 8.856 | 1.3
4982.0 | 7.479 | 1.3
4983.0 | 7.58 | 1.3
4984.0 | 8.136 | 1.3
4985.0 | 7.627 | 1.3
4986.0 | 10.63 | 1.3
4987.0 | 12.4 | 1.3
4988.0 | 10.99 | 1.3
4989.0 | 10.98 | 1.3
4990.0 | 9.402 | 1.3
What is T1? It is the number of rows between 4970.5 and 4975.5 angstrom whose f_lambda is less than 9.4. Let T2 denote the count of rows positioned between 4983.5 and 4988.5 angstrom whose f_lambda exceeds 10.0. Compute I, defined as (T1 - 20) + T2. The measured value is -13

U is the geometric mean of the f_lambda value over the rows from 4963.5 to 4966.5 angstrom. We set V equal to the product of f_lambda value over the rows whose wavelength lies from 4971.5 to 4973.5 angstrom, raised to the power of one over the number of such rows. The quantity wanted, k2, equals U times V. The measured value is 58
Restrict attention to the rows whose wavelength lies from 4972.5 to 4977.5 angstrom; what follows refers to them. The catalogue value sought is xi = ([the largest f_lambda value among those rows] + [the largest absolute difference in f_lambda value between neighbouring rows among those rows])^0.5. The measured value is 3.46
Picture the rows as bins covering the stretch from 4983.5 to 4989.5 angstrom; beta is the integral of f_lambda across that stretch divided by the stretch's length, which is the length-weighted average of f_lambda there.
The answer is 10.1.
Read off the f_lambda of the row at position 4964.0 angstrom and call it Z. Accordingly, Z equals 6.809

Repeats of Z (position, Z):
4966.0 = 8.396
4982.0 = 7.479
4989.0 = 10.98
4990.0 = 9.402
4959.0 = 9.52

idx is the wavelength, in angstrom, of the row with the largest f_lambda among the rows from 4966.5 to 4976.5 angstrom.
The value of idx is 4968.0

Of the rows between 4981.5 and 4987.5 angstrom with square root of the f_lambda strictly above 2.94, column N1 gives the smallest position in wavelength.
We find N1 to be 4986.0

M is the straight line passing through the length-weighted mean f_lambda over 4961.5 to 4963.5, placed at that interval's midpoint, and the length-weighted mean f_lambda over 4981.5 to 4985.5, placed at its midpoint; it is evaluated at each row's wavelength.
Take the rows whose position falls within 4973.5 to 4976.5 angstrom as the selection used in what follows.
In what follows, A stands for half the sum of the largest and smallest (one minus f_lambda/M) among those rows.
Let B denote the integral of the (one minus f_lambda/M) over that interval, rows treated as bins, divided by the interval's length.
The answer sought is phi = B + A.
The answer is -0.09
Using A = -0.06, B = -0.03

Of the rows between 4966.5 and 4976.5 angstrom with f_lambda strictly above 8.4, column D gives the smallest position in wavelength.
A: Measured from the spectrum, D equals 4967.0 angstrom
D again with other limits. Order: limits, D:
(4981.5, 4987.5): 4986.0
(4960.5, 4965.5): 4961.0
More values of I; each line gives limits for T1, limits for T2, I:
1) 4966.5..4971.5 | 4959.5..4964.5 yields -14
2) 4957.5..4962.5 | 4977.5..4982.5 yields -20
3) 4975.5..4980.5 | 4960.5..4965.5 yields -13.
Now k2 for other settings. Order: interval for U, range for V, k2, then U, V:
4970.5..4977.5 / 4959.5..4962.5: 84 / 8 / 9.94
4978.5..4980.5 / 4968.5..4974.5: 60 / 7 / 8.30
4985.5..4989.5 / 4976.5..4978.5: 91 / 11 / 8.10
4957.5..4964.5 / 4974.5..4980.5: 78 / 9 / 8.18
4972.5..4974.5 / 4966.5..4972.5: 75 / 9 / 8.68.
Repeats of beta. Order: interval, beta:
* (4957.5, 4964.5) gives 9.6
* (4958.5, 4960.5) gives 9.7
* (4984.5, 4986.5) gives 9.1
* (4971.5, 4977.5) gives 8.6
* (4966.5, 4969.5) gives 9.7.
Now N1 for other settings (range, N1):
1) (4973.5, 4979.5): 4975.0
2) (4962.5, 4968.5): 4963.0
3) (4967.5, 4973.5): 4968.0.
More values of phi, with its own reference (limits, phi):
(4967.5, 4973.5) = 0.14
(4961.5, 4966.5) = 0.36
